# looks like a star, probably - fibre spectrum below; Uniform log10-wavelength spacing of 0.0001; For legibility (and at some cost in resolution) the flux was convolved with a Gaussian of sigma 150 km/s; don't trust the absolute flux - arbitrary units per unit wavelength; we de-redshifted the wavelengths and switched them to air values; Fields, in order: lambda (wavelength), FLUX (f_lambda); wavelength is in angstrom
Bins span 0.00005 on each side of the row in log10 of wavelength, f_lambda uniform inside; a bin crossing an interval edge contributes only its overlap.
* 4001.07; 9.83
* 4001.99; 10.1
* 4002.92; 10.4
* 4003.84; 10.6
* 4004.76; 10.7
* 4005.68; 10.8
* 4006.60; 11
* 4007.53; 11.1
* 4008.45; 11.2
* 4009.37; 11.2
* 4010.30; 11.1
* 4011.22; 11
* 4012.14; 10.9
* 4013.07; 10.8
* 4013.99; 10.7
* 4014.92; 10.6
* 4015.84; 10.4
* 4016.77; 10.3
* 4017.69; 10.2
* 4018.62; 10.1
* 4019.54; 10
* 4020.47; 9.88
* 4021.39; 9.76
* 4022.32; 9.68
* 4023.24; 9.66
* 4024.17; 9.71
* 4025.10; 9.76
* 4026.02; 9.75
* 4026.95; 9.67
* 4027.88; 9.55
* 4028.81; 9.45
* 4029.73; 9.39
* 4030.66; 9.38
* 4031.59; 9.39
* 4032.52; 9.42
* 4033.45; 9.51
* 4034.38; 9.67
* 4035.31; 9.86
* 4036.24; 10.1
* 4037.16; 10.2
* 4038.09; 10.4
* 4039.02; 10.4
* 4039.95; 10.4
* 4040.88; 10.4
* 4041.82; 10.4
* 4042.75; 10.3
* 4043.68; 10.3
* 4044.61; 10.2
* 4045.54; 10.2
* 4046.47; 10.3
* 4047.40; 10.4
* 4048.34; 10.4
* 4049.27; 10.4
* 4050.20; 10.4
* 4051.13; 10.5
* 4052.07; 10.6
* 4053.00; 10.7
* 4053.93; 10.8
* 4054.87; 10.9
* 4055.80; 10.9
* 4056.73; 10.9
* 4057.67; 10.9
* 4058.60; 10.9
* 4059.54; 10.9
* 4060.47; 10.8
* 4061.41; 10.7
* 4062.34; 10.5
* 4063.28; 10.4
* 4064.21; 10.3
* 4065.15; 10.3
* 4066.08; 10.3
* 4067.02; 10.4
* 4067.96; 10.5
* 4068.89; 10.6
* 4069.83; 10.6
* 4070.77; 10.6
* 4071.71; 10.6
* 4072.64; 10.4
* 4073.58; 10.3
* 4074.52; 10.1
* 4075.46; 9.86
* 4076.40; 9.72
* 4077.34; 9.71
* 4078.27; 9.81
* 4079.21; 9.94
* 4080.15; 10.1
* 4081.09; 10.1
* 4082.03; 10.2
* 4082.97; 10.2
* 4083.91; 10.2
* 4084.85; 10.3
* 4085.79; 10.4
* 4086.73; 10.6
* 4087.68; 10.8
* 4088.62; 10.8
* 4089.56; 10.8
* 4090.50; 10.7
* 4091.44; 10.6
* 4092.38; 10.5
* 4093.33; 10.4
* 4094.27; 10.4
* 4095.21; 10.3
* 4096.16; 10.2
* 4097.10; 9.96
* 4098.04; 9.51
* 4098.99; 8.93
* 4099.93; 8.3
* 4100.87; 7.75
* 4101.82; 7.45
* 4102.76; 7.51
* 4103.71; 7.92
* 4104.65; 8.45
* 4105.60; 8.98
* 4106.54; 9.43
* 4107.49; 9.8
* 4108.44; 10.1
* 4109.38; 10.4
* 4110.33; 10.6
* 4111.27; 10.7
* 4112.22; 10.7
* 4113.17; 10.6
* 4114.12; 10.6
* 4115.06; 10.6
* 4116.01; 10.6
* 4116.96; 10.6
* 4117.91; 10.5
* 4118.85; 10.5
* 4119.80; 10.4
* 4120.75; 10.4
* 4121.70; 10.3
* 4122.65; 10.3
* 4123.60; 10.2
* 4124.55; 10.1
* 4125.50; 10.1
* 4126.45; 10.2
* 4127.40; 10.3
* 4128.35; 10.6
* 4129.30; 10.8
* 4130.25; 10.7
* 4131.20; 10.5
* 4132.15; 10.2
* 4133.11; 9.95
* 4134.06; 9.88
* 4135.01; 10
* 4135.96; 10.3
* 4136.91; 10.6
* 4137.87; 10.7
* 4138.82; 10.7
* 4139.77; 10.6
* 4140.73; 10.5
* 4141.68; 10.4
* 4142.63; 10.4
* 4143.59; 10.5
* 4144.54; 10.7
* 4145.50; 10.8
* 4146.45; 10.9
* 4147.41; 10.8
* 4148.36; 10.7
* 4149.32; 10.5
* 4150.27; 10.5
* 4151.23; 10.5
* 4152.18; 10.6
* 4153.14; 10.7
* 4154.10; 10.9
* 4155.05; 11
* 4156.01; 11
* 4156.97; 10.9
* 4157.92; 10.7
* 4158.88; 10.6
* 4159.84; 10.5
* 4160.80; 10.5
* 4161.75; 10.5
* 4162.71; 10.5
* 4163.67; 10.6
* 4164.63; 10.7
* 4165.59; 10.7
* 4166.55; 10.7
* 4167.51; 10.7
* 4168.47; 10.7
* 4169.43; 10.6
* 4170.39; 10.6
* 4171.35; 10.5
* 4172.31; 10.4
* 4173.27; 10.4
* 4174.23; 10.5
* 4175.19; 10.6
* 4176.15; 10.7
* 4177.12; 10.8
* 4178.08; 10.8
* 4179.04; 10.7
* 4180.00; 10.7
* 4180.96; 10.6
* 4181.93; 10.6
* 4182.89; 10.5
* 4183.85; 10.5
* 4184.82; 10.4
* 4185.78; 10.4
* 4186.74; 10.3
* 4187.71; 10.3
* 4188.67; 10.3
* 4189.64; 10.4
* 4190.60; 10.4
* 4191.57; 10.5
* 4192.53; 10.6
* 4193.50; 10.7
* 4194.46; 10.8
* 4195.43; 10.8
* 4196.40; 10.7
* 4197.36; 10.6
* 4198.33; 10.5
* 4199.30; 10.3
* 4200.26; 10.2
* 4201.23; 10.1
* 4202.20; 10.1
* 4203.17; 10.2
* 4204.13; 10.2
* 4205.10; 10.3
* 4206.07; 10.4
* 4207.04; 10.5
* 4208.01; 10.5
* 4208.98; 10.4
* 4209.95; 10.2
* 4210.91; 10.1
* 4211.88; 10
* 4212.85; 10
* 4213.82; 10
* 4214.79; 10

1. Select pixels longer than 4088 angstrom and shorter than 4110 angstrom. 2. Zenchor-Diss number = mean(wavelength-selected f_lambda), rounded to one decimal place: 9.5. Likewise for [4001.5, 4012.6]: 10.8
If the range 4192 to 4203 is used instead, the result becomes 10.5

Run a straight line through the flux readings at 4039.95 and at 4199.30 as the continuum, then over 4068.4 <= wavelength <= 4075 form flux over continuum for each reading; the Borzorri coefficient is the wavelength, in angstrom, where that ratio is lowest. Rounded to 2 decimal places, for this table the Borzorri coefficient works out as 4074.52 angstrom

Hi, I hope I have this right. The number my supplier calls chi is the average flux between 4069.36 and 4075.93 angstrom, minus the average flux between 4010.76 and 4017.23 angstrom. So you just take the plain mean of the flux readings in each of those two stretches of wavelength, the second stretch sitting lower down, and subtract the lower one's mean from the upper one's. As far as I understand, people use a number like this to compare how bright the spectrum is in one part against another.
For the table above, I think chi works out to -0.3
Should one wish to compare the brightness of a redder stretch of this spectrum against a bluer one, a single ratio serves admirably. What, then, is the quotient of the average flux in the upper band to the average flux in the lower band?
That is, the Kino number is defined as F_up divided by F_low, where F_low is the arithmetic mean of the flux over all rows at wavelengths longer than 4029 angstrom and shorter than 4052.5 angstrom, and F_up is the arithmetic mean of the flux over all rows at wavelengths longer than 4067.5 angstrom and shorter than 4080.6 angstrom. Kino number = 1.01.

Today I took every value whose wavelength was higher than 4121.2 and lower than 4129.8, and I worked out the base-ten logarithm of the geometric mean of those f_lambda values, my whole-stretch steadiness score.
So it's 1.01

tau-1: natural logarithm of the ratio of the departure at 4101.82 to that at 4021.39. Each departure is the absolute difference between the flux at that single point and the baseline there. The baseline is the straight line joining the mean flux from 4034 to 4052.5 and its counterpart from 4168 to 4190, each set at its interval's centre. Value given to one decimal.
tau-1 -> 1.8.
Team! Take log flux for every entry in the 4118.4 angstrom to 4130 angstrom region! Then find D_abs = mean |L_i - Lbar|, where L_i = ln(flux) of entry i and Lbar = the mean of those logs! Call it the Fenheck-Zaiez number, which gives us 0.015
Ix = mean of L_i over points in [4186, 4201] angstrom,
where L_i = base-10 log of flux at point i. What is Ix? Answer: 1.02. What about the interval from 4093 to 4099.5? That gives 1.00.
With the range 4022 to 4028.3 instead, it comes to 0.99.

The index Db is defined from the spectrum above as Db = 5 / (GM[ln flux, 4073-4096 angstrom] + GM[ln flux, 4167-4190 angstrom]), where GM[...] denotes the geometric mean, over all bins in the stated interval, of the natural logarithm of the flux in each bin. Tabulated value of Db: 1.07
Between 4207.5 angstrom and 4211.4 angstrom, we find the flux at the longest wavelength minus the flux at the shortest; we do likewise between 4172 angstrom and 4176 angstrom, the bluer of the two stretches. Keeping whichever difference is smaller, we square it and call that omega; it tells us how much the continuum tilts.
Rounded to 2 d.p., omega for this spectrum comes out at 0.16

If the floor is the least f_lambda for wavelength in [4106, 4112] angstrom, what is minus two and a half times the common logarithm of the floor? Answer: -2.44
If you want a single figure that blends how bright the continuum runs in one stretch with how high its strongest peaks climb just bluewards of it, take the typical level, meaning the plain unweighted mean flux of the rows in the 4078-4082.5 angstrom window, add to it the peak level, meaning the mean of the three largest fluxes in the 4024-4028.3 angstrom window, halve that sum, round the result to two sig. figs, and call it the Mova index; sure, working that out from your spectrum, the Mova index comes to 9.9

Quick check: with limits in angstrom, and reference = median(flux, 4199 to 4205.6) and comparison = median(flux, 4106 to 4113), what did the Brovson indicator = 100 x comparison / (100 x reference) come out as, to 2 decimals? 1.02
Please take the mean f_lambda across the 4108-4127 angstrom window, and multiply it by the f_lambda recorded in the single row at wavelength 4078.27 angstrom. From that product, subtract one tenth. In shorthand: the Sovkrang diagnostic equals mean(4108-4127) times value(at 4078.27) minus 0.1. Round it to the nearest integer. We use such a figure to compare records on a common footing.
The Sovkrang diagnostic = 102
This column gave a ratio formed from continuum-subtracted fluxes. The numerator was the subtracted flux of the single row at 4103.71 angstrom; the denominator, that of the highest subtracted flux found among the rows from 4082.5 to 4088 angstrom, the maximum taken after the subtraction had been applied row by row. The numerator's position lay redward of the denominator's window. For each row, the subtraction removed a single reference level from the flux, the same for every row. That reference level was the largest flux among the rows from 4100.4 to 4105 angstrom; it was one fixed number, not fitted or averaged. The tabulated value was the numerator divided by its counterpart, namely -0.23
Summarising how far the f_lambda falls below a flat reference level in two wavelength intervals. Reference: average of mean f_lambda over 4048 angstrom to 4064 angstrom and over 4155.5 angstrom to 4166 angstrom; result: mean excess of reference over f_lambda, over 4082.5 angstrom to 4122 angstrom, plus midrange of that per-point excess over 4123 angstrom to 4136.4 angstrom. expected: 1.03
